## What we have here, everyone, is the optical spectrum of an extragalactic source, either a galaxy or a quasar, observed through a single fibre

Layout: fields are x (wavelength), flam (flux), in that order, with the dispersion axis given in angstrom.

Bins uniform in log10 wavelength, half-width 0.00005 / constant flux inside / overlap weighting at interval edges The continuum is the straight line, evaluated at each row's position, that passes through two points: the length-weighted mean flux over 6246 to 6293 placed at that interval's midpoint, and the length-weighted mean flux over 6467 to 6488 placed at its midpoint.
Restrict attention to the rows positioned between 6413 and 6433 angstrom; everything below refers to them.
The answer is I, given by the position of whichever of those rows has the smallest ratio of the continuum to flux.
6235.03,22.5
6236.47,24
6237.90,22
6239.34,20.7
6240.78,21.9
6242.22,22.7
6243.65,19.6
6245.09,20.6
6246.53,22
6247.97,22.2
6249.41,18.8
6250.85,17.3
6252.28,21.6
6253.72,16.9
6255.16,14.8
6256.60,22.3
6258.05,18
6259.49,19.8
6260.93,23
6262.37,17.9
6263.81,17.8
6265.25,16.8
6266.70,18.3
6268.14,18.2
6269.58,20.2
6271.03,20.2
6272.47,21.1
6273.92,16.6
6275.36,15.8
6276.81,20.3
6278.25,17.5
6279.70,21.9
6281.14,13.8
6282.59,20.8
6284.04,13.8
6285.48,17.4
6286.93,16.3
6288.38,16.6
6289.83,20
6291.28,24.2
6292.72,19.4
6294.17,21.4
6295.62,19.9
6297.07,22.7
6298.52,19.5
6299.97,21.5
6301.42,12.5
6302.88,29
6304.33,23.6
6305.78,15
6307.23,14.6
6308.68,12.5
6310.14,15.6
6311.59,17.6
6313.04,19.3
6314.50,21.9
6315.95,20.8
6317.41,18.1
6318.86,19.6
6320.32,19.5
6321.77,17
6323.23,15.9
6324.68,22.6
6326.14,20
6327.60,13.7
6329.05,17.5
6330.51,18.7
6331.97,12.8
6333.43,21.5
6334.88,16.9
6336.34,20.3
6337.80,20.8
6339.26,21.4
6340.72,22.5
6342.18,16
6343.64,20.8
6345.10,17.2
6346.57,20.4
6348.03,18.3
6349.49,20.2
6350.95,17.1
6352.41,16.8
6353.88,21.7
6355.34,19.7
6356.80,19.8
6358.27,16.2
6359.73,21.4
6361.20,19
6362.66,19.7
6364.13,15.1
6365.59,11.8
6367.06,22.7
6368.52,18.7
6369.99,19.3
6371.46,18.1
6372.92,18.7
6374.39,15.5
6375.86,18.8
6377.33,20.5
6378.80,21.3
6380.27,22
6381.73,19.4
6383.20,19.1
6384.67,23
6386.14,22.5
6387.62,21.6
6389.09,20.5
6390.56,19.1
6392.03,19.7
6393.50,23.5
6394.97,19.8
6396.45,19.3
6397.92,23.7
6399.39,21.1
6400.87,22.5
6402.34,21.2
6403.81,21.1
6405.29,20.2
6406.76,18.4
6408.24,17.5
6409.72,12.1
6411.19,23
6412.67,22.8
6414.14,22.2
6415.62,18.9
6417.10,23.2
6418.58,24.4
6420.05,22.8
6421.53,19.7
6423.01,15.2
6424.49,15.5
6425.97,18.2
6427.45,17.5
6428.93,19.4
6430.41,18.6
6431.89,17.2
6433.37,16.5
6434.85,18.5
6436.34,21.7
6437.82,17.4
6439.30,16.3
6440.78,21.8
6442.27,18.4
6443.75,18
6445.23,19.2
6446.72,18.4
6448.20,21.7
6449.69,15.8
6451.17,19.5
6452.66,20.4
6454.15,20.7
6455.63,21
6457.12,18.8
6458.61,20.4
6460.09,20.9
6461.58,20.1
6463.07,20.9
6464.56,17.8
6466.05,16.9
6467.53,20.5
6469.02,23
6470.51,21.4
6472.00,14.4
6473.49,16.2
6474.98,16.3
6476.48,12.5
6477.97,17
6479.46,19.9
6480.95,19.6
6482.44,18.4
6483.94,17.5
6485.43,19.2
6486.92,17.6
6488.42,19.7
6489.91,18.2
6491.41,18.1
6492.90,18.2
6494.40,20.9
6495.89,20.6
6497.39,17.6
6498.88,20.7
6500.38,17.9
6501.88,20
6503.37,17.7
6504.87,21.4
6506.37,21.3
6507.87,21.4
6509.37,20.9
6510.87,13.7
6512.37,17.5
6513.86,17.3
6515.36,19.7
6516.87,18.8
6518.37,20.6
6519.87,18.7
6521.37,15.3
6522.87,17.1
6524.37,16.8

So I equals 6418.58 angstrom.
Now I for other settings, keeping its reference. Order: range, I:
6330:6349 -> 6340.72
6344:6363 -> 6353.88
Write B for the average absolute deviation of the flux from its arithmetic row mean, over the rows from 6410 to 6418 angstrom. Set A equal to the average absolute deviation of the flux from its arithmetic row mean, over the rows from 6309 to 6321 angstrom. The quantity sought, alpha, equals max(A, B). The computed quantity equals 1.46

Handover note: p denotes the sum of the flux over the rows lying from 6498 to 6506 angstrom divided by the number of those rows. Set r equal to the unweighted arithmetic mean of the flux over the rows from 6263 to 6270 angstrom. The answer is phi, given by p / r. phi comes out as 1.07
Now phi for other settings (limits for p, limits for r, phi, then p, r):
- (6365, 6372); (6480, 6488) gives 0.98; 18.1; 18.46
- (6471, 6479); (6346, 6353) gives 0.82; 15.3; 18.56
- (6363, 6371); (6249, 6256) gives 0.98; 17.5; 17.88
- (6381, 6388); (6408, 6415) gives 1.08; 21.1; 19.52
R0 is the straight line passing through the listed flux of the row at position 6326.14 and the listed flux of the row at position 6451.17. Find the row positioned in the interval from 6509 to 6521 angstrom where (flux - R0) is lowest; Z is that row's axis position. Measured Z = 6510.87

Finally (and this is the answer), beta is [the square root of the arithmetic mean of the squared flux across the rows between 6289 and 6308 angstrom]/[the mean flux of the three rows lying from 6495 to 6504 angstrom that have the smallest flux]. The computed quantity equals 1.17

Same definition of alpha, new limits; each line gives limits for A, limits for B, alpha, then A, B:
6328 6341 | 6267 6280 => 2.38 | 2.4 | 1.8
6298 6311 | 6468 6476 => 4.62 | 4.6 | 3.2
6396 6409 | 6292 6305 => 2.87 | 1.5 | 2.9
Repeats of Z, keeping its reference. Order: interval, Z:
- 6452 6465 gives 6464.56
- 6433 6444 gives 6439.30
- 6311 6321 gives 6311.59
